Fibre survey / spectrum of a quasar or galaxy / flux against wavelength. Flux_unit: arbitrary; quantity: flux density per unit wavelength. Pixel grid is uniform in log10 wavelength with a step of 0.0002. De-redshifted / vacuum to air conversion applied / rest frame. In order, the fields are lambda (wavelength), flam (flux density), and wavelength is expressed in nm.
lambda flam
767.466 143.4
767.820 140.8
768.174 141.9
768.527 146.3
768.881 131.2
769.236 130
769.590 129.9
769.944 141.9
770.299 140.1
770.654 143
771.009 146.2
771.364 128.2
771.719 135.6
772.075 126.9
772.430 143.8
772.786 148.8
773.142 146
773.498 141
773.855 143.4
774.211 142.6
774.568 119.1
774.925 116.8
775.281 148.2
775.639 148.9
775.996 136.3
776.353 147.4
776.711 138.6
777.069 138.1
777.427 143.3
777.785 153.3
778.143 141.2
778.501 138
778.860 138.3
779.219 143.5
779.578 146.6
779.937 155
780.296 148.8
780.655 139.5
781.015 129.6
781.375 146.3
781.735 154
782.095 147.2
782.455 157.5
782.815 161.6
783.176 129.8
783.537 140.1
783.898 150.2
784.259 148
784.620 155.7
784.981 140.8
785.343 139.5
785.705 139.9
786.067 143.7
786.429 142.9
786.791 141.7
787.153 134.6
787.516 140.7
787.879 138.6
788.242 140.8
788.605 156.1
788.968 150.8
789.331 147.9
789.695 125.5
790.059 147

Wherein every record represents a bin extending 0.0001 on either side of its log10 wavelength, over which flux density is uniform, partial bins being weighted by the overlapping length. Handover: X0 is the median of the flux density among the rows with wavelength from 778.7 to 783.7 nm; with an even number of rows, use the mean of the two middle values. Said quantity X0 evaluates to 146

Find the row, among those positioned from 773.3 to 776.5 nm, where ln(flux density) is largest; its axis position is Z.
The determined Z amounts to 775.639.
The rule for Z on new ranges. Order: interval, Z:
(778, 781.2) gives 779.937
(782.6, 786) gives 782.815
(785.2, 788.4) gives 786.067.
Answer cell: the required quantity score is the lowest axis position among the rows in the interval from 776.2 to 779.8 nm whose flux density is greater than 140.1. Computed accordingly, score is 776.353 nm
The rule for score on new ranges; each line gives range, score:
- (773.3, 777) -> 773.498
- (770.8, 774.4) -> 771.009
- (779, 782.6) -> 779.219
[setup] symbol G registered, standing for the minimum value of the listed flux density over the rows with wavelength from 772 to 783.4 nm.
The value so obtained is 116.8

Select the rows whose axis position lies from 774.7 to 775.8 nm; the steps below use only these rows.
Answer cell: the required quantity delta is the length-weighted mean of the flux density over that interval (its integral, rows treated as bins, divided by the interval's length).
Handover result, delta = 137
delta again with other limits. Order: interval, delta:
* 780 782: 144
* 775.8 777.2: 140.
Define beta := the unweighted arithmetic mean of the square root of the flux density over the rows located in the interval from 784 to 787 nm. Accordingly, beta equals 12.0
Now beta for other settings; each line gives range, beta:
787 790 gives 11.9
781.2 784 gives 12.2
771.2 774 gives 11.8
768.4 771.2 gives 11.8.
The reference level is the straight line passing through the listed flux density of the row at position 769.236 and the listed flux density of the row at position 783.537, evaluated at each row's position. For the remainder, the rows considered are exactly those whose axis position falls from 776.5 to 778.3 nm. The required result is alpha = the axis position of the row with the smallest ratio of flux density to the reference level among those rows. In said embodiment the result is 777.069 nm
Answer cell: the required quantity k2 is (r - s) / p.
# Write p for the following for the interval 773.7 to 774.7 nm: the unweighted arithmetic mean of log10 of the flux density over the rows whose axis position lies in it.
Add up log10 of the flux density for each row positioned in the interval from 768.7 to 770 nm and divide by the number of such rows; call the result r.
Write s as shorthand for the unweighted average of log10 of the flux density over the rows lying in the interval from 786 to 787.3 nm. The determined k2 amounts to -0.011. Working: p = 2.13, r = 2.12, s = 2.15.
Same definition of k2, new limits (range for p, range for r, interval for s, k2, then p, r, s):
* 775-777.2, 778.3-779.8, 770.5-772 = 0.005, 2.15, 2.15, 2.14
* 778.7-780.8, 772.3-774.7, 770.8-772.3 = 0.009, 2.16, 2.15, 2.13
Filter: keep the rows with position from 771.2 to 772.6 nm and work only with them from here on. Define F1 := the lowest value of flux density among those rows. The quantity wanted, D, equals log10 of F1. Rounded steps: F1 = 126.9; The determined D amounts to 2.10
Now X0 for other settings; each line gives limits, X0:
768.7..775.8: 141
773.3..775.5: 142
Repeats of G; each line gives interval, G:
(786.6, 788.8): 134.6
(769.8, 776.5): 116.8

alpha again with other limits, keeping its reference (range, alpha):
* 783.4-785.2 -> 784.981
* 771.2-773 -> 772.075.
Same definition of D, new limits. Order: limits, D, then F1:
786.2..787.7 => 2.13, 134.6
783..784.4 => 2.11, 129.8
